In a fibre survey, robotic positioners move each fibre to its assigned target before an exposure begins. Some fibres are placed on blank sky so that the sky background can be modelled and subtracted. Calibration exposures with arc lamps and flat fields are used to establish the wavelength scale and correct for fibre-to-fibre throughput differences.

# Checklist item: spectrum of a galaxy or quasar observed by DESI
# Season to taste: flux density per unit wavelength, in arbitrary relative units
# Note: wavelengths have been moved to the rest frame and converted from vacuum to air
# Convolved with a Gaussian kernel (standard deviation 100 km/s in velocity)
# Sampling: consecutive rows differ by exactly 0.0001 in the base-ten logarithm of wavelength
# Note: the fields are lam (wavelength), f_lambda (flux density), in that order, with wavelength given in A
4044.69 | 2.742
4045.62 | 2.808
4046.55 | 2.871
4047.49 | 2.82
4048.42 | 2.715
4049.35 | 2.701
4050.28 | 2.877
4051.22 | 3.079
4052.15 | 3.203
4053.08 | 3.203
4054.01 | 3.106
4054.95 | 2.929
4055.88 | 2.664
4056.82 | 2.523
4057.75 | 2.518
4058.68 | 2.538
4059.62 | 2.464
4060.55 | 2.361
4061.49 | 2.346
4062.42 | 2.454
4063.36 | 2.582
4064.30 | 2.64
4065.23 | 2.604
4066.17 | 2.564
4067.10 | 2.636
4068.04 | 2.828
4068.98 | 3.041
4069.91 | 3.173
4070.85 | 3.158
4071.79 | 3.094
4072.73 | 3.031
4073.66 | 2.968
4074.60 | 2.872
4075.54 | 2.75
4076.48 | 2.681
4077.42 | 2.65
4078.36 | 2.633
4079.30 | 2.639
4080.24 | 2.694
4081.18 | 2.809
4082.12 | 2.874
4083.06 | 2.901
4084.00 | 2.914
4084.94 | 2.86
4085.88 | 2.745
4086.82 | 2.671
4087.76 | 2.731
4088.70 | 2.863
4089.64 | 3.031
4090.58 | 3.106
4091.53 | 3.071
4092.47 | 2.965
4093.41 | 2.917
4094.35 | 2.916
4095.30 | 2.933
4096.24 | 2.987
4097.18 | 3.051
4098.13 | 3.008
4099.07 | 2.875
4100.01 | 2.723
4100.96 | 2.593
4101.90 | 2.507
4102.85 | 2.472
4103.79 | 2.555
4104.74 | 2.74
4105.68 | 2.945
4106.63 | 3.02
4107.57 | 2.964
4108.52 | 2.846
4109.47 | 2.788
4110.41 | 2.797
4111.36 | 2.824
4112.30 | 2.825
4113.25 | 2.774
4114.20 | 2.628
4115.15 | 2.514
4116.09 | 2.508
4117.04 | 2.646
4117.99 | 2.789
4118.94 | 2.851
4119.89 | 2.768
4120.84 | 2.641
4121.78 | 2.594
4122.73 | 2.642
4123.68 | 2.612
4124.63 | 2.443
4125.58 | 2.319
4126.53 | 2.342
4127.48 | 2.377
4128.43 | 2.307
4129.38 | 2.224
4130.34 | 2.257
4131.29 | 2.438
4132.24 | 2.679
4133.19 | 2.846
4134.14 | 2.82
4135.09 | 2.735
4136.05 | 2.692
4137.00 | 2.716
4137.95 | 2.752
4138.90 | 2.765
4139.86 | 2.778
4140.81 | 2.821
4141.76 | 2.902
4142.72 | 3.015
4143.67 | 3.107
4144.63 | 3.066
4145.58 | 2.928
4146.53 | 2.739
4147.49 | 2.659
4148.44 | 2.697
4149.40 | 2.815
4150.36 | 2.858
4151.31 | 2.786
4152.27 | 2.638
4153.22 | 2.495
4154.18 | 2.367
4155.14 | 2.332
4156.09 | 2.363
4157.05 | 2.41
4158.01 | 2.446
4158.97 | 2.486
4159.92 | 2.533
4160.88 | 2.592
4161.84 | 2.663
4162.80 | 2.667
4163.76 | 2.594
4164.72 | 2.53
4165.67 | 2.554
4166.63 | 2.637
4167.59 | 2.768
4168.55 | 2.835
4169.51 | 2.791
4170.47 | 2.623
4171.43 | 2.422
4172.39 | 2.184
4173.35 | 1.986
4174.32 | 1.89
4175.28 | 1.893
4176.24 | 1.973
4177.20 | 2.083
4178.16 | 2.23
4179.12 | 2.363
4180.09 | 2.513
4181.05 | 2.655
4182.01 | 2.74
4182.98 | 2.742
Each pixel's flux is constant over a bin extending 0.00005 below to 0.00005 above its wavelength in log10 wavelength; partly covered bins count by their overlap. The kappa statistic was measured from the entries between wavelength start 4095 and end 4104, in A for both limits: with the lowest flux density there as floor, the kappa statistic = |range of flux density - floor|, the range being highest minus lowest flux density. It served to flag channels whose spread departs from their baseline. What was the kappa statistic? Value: 1.9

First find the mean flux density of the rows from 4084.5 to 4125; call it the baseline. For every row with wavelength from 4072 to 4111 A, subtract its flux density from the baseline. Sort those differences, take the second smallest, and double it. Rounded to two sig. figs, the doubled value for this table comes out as -0.57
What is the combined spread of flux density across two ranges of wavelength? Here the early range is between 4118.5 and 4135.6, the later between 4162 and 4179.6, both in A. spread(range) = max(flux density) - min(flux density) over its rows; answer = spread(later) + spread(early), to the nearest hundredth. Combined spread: 1.57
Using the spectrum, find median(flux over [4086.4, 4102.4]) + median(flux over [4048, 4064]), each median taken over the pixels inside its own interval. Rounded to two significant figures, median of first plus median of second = 5.6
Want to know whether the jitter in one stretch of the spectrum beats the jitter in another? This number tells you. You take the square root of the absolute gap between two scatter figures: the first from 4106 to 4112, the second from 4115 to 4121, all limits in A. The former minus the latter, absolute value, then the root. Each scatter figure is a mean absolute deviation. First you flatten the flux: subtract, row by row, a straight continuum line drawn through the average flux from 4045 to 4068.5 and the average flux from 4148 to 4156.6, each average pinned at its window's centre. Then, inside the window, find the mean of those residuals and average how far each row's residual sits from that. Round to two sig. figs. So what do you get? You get 0.18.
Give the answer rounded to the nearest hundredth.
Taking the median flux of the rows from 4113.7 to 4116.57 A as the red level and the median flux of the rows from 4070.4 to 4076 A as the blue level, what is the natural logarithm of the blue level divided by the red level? 0.18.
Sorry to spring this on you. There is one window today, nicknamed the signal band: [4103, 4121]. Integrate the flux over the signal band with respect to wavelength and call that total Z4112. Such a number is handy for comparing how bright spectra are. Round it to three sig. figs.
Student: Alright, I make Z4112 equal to 49.6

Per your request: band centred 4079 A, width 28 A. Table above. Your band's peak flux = 3.173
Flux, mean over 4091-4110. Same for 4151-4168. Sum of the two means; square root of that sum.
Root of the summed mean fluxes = 2.32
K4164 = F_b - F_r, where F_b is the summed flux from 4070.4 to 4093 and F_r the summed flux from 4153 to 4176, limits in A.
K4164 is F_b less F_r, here 10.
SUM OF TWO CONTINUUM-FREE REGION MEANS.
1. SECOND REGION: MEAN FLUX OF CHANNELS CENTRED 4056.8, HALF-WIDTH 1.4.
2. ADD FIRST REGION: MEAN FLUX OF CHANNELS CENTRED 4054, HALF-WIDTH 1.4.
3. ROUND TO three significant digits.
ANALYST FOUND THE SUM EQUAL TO 5.65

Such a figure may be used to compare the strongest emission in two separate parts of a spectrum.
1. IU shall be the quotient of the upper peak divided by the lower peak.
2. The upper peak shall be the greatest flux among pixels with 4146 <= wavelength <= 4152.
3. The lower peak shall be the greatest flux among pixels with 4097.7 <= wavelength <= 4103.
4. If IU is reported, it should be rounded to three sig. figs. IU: 0.950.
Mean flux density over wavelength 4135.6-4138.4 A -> 2.72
